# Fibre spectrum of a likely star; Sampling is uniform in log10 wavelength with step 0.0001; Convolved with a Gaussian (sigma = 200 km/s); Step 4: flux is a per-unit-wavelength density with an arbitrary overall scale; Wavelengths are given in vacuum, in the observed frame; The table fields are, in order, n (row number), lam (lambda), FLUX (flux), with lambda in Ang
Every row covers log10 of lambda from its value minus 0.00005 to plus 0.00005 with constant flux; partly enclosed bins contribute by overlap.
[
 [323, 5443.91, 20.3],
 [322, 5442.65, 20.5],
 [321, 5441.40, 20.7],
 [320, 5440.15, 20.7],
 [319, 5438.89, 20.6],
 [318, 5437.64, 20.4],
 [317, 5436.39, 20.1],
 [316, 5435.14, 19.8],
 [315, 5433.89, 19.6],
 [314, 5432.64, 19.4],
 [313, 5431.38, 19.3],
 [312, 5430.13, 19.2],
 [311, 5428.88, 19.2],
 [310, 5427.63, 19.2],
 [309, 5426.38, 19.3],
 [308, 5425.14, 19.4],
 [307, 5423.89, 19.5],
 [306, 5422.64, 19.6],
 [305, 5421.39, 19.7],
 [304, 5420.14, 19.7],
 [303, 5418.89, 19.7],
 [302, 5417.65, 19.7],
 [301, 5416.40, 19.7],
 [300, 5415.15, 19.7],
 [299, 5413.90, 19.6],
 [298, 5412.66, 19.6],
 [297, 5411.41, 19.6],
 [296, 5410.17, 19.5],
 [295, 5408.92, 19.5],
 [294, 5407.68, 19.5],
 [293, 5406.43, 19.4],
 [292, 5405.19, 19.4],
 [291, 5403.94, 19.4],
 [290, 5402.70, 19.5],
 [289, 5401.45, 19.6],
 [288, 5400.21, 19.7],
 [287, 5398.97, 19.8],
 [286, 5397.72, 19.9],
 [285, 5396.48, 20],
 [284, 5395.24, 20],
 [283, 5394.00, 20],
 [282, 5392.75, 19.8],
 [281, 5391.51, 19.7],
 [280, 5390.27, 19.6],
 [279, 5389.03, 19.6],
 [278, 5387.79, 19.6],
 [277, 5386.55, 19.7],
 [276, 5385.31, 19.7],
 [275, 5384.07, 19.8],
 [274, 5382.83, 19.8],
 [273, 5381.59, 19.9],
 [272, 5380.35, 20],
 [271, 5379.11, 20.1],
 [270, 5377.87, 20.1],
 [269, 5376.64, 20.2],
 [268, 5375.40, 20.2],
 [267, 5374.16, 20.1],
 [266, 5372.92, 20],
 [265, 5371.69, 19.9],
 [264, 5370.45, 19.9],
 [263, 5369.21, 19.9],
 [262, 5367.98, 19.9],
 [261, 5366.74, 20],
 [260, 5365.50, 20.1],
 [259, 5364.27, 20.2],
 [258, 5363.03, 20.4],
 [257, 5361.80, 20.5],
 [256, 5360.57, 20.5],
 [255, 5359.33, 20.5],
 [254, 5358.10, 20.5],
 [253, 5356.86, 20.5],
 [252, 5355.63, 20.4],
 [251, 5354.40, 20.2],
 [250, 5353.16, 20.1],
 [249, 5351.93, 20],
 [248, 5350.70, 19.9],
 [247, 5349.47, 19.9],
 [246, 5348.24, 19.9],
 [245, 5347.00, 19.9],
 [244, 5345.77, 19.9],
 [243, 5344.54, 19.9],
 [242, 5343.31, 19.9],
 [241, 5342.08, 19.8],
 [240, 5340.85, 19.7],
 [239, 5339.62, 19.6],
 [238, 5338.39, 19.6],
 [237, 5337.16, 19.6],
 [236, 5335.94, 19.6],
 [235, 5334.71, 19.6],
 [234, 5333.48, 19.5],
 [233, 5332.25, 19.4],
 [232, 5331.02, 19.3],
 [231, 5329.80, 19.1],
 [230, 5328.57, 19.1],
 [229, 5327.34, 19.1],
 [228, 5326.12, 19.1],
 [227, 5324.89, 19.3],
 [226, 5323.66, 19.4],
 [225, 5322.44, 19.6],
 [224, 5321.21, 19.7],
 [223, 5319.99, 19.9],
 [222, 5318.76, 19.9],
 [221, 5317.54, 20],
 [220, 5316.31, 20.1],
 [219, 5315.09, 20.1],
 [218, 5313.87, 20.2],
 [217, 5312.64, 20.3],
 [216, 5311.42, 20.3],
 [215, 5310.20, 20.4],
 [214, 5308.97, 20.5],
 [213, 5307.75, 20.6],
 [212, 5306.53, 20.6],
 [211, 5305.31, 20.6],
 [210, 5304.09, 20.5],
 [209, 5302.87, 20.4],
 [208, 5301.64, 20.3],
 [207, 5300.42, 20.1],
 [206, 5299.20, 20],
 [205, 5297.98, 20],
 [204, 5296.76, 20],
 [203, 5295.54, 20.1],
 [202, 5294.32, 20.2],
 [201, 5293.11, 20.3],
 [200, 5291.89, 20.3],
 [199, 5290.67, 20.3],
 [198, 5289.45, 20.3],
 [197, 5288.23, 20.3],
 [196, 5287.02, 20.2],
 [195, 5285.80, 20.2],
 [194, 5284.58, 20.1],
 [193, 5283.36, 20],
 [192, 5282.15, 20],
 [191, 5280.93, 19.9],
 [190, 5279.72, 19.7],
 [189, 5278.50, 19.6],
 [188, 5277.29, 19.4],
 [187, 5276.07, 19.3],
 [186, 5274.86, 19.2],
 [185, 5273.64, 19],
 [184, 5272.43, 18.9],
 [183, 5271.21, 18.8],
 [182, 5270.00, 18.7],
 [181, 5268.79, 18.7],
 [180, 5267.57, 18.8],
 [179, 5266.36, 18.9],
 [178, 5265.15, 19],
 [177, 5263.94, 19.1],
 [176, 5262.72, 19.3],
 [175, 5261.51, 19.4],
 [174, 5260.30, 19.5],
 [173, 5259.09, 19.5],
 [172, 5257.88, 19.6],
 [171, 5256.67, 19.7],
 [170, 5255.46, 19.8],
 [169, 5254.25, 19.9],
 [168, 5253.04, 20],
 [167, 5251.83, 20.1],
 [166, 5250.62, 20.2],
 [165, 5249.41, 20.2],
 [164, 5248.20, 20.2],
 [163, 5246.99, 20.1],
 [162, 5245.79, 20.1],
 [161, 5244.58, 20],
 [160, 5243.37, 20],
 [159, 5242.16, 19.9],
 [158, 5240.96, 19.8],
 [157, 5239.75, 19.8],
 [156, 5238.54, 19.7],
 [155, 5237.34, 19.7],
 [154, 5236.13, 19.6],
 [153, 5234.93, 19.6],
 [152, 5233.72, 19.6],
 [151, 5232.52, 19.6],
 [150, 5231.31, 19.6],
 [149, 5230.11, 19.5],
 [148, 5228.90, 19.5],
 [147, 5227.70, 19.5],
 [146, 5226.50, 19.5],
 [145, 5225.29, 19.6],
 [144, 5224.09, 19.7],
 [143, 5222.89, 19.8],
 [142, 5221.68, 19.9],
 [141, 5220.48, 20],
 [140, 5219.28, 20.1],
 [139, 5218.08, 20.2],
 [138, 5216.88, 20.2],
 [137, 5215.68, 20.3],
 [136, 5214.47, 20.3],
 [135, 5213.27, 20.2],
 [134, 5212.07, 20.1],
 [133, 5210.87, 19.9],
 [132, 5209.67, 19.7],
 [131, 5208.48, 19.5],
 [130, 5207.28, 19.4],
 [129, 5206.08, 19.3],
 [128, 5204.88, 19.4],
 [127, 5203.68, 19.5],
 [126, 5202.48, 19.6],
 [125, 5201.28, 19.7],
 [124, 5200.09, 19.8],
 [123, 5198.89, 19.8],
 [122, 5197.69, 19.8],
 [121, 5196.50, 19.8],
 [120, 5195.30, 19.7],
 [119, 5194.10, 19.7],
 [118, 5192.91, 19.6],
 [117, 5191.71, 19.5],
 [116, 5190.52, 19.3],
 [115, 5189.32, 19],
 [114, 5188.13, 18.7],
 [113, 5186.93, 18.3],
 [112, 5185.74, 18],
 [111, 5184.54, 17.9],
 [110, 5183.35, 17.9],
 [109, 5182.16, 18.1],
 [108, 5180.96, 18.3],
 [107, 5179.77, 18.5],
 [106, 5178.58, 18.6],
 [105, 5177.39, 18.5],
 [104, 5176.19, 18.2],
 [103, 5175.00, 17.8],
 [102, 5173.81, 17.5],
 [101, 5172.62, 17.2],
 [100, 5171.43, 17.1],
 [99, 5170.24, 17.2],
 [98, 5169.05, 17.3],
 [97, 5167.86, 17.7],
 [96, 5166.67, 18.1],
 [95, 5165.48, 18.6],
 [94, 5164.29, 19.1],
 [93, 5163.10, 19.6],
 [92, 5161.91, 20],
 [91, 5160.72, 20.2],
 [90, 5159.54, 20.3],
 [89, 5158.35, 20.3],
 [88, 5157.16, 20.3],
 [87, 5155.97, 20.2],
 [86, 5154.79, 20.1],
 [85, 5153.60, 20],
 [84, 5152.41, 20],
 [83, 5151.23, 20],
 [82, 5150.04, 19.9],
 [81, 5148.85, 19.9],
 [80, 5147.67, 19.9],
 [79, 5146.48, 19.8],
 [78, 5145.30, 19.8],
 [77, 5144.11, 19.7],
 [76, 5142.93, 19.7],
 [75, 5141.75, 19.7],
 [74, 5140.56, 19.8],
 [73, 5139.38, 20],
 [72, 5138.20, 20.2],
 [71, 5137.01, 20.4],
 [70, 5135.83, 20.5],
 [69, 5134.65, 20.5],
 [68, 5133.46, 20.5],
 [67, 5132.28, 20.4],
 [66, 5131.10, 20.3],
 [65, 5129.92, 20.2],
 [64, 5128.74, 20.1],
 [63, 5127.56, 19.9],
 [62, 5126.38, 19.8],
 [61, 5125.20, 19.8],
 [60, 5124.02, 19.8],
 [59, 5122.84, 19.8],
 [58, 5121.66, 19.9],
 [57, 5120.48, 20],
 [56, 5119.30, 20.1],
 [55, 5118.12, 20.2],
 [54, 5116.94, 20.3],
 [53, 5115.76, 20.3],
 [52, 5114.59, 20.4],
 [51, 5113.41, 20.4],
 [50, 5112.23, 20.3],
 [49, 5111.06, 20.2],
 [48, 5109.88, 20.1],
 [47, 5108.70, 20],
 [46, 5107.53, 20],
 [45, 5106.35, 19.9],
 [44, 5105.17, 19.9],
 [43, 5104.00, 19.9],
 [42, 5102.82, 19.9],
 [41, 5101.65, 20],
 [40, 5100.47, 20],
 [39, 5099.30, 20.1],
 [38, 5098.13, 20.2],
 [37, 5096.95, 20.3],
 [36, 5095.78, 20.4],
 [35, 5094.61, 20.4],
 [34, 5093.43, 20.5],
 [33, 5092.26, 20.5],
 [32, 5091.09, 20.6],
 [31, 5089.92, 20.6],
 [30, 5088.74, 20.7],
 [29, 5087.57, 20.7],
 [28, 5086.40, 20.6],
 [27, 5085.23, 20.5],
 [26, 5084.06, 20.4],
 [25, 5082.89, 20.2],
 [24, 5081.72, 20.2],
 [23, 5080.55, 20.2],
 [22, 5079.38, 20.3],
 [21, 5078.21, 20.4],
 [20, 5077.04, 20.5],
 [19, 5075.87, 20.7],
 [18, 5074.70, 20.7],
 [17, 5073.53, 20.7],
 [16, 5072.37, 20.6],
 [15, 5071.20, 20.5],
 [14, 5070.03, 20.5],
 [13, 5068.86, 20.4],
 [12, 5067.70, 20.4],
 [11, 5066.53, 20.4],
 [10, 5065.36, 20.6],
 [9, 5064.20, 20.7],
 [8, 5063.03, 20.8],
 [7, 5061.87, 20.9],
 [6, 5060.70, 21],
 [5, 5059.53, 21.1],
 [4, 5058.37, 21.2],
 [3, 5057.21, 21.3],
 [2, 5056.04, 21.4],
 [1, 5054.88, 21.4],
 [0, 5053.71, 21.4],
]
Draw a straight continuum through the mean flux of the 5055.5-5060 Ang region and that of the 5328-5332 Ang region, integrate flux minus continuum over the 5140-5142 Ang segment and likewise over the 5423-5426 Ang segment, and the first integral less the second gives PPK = -5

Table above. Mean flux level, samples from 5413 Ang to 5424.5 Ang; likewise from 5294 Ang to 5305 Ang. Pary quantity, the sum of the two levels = 39.8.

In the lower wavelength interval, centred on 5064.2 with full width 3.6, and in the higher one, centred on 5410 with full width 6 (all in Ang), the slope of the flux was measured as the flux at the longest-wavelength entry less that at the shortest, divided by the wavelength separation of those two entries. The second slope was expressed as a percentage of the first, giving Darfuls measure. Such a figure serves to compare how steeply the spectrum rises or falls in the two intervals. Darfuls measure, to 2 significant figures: -23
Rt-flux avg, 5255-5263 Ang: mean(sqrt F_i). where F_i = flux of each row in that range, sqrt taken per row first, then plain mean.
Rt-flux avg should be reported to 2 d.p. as 4.42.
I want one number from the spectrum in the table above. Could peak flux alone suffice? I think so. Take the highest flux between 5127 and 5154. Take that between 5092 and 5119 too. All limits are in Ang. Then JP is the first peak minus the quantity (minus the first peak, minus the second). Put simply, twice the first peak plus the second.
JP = 61.5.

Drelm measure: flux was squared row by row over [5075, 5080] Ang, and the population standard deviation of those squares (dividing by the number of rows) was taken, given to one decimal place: 6.1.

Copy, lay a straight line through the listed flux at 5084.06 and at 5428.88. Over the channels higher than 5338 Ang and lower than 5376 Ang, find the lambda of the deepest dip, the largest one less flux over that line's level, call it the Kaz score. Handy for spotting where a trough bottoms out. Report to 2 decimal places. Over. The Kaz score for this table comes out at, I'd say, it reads 5338.39 Ang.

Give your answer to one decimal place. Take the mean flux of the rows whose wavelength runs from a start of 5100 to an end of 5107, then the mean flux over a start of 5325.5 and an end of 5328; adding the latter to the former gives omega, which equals 39.0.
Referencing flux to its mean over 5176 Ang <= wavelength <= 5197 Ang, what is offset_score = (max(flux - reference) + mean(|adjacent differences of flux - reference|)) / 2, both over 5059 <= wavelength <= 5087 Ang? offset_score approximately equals 1.21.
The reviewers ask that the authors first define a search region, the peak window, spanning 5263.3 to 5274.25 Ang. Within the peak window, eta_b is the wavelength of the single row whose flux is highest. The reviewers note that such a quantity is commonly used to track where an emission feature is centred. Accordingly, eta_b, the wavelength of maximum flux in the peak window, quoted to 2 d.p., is 5263.94 Ang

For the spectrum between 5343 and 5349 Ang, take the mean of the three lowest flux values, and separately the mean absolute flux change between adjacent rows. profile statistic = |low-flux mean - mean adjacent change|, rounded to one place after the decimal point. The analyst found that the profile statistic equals 19.9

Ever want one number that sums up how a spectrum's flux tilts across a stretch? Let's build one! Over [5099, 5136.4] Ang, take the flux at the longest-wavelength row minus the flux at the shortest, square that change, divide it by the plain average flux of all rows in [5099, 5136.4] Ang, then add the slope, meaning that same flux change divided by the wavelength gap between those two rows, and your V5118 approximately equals 0.02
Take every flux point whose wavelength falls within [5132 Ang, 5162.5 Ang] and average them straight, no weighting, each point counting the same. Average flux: 20.1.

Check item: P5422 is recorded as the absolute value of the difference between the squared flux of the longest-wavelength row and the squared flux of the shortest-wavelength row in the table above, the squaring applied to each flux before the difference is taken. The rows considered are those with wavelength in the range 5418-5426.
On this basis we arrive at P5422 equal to 12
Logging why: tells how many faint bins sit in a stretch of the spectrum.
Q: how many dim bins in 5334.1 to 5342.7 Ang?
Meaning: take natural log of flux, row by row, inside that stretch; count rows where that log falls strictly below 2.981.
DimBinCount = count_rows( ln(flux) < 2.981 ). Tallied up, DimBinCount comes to 6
